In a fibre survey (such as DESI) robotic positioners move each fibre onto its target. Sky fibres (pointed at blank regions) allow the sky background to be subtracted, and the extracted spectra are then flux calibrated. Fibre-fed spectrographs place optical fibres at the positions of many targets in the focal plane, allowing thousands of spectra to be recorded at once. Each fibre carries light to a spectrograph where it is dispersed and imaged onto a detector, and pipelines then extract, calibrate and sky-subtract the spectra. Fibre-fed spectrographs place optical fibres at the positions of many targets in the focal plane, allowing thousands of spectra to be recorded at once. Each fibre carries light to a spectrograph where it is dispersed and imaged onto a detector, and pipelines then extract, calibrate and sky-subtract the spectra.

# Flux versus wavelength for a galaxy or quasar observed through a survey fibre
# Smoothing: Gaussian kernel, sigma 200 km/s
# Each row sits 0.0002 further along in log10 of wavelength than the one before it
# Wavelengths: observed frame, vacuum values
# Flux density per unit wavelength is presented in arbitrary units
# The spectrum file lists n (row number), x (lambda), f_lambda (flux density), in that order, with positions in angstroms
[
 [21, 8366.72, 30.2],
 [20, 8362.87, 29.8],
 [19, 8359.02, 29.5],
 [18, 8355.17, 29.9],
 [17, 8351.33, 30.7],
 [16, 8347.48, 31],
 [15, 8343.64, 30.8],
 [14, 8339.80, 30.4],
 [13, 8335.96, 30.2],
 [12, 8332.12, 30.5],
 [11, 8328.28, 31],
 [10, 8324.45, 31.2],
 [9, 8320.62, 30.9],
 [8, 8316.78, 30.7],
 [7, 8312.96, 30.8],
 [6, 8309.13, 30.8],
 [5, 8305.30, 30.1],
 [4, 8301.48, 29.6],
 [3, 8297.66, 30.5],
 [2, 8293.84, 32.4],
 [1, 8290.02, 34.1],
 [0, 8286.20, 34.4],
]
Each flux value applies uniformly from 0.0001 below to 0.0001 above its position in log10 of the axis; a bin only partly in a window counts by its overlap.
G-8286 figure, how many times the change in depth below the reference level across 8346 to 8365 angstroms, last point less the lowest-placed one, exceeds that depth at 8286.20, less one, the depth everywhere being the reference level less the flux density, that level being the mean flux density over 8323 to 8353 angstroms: -1.3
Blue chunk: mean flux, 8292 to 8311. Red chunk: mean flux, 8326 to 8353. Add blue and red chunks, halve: 30.7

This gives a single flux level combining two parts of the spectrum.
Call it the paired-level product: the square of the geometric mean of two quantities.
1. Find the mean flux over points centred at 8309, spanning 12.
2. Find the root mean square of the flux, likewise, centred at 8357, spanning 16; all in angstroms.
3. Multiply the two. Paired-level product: 916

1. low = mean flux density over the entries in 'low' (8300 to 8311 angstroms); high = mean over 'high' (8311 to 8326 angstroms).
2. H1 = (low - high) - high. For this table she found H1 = -31.6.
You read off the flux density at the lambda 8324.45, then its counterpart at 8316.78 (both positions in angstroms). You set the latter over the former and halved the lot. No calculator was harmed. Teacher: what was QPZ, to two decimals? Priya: 0.49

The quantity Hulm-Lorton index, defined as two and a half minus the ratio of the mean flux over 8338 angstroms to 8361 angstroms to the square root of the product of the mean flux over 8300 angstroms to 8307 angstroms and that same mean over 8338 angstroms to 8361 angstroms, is 1.49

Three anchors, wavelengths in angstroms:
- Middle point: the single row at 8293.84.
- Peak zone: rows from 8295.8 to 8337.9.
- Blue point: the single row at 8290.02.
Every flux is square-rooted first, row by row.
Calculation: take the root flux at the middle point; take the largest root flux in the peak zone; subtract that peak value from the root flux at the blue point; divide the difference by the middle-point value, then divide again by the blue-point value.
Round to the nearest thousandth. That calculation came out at 0.008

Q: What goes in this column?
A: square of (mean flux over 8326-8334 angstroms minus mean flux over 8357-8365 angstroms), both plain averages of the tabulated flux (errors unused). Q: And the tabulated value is 1.2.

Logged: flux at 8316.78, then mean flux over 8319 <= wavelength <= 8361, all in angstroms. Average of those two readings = 30.6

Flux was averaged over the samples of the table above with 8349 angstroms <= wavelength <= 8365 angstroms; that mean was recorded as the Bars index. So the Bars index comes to 30.0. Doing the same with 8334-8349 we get 30.6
